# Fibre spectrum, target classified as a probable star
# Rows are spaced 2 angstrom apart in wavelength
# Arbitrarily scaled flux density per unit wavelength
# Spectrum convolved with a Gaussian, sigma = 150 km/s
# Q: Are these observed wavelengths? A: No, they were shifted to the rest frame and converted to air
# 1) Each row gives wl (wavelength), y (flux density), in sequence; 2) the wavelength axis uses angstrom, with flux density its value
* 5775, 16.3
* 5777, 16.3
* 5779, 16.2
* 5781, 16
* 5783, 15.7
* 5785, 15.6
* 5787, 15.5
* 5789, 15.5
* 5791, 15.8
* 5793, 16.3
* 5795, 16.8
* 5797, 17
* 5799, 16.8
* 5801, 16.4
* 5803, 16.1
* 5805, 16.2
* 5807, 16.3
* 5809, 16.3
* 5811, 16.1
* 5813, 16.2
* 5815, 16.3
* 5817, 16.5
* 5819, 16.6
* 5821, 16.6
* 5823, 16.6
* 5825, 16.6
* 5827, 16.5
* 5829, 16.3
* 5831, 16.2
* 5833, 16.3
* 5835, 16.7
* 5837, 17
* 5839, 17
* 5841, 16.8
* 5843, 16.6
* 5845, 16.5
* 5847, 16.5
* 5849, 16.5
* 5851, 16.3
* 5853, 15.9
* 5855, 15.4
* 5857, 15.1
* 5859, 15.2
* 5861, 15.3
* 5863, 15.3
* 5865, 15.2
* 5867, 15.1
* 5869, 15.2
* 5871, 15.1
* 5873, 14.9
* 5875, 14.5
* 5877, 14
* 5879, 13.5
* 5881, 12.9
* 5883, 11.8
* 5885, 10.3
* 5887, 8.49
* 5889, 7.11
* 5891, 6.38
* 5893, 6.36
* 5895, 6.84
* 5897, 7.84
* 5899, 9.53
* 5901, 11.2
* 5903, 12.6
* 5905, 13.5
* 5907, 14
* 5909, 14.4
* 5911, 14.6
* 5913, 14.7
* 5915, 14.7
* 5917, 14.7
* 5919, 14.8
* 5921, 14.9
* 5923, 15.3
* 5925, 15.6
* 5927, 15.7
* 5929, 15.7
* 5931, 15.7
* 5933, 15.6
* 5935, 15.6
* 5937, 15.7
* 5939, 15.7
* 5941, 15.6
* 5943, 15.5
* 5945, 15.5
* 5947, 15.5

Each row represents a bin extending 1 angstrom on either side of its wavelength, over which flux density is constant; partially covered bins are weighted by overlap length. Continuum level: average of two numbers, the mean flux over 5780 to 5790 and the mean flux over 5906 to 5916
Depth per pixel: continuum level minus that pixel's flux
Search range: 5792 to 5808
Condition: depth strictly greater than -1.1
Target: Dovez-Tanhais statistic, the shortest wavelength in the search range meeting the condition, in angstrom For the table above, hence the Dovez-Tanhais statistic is 5803 angstrom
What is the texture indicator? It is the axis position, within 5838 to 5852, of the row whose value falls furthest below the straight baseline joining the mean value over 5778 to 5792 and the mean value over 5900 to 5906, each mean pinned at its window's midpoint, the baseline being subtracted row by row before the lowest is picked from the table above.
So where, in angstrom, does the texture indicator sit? 5851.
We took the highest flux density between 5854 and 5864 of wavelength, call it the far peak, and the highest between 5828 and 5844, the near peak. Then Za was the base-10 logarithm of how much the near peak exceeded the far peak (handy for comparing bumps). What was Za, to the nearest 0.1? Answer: 0.2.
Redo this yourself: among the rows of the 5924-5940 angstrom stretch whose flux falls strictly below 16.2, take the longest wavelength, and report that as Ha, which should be 5939 angstrom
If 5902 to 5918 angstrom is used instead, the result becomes 5917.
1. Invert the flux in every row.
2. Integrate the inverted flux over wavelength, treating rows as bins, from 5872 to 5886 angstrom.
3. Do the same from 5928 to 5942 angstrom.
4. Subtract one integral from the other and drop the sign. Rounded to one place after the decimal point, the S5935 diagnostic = 0.2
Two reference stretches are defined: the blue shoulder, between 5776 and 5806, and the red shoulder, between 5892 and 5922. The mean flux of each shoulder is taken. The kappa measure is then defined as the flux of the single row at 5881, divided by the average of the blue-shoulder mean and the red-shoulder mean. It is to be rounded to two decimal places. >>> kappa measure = 0.91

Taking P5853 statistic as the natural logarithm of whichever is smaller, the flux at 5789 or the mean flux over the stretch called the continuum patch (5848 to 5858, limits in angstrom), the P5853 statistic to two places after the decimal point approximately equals 2.74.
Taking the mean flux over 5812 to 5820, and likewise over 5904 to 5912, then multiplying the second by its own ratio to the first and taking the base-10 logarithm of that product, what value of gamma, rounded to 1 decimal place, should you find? 1.1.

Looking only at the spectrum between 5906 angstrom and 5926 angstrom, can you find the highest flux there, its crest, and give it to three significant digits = 15.6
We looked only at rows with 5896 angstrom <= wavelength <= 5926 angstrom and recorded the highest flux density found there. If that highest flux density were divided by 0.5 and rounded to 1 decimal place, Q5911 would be 31.2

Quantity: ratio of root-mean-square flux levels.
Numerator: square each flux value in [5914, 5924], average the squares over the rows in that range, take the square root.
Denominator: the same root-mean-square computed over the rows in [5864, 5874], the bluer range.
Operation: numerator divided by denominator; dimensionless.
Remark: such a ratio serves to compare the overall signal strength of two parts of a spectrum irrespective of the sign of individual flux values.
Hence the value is 0.99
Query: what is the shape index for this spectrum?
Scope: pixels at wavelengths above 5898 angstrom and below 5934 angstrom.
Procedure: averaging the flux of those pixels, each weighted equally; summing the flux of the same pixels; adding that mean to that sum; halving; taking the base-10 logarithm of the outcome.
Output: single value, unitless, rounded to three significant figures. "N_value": 2.13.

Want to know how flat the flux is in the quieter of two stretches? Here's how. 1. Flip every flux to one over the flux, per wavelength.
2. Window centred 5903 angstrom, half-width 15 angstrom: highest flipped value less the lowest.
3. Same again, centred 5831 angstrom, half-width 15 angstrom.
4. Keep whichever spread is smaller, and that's 0.0029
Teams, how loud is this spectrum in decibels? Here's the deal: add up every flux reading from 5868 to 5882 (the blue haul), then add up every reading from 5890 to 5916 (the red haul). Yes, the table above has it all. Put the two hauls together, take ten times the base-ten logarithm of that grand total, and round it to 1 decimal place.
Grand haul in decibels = 23.9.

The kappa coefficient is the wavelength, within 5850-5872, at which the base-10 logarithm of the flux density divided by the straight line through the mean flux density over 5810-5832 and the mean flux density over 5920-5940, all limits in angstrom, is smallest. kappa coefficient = 5857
